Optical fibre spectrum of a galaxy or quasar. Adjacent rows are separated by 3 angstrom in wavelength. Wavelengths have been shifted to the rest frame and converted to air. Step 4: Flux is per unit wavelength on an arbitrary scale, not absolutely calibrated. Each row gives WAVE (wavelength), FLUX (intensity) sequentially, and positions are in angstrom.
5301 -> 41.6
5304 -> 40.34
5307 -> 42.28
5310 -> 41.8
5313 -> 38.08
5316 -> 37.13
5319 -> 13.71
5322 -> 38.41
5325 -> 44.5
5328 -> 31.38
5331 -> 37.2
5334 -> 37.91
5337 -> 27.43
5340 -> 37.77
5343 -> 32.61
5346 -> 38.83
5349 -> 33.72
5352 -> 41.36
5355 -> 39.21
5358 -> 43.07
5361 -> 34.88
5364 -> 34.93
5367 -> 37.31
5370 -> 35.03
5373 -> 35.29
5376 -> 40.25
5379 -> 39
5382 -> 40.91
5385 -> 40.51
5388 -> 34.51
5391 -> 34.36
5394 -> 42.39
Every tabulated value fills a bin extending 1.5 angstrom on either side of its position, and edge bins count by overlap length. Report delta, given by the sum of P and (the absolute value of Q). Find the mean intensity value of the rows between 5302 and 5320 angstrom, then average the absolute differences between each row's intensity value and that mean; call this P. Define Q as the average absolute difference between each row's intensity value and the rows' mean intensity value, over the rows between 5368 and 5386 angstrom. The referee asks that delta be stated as 9.5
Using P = 7.28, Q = 2.2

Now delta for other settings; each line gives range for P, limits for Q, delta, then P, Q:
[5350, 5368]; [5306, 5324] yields 9.9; 2.75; 7.2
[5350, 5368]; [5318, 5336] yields 10.3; 2.75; 7.5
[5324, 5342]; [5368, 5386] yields 6.6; 4.42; 2.2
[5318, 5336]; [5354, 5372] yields 10.0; 7.54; 2.5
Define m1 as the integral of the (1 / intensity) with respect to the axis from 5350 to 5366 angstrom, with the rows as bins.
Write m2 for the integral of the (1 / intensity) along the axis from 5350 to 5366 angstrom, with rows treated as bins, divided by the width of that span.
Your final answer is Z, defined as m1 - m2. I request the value 0.39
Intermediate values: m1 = 0.42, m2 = 0.026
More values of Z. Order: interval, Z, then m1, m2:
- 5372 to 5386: 0.33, 0.36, 0.026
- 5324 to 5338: 0.37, 0.40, 0.029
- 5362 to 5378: 0.41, 0.44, 0.027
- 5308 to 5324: 0.52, 0.55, 0.034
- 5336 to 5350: 0.38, 0.41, 0.030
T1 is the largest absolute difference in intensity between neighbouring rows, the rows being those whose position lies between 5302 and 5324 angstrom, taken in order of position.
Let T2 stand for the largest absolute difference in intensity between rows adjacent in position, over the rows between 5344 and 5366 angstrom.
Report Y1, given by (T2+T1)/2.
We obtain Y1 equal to 16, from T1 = 25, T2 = 8.2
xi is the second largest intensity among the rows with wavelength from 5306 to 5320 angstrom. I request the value 41.8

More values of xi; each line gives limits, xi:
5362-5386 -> 40.51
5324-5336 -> 37.91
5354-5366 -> 39.21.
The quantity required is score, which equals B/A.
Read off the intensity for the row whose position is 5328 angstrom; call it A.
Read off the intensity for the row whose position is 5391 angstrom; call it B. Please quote 1.1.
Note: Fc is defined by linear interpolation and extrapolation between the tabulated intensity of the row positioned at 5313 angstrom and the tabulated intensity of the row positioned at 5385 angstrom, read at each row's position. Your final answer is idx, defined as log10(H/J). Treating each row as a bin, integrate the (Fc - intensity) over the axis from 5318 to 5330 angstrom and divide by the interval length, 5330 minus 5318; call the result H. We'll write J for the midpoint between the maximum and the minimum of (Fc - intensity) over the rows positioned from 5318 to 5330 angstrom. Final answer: -0.23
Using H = 5.5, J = 9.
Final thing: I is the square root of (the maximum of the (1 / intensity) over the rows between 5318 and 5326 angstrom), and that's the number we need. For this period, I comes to 0.270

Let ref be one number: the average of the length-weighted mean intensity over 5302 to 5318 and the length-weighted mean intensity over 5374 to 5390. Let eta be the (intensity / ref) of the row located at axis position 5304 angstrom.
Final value 1.04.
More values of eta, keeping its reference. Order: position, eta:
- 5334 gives 0.97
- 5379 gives 1.00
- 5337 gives 0.70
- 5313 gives 0.98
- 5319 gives 0.35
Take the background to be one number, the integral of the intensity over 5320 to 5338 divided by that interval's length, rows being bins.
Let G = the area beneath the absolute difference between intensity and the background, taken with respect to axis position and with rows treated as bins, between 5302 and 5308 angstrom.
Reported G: 33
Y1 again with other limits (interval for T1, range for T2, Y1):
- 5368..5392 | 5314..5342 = 15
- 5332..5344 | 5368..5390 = 8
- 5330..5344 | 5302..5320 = 17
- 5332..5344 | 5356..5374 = 9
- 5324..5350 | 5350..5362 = 11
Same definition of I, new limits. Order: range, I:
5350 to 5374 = 0.169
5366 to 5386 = 0.169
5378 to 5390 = 0.170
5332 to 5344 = 0.191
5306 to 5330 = 0.270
